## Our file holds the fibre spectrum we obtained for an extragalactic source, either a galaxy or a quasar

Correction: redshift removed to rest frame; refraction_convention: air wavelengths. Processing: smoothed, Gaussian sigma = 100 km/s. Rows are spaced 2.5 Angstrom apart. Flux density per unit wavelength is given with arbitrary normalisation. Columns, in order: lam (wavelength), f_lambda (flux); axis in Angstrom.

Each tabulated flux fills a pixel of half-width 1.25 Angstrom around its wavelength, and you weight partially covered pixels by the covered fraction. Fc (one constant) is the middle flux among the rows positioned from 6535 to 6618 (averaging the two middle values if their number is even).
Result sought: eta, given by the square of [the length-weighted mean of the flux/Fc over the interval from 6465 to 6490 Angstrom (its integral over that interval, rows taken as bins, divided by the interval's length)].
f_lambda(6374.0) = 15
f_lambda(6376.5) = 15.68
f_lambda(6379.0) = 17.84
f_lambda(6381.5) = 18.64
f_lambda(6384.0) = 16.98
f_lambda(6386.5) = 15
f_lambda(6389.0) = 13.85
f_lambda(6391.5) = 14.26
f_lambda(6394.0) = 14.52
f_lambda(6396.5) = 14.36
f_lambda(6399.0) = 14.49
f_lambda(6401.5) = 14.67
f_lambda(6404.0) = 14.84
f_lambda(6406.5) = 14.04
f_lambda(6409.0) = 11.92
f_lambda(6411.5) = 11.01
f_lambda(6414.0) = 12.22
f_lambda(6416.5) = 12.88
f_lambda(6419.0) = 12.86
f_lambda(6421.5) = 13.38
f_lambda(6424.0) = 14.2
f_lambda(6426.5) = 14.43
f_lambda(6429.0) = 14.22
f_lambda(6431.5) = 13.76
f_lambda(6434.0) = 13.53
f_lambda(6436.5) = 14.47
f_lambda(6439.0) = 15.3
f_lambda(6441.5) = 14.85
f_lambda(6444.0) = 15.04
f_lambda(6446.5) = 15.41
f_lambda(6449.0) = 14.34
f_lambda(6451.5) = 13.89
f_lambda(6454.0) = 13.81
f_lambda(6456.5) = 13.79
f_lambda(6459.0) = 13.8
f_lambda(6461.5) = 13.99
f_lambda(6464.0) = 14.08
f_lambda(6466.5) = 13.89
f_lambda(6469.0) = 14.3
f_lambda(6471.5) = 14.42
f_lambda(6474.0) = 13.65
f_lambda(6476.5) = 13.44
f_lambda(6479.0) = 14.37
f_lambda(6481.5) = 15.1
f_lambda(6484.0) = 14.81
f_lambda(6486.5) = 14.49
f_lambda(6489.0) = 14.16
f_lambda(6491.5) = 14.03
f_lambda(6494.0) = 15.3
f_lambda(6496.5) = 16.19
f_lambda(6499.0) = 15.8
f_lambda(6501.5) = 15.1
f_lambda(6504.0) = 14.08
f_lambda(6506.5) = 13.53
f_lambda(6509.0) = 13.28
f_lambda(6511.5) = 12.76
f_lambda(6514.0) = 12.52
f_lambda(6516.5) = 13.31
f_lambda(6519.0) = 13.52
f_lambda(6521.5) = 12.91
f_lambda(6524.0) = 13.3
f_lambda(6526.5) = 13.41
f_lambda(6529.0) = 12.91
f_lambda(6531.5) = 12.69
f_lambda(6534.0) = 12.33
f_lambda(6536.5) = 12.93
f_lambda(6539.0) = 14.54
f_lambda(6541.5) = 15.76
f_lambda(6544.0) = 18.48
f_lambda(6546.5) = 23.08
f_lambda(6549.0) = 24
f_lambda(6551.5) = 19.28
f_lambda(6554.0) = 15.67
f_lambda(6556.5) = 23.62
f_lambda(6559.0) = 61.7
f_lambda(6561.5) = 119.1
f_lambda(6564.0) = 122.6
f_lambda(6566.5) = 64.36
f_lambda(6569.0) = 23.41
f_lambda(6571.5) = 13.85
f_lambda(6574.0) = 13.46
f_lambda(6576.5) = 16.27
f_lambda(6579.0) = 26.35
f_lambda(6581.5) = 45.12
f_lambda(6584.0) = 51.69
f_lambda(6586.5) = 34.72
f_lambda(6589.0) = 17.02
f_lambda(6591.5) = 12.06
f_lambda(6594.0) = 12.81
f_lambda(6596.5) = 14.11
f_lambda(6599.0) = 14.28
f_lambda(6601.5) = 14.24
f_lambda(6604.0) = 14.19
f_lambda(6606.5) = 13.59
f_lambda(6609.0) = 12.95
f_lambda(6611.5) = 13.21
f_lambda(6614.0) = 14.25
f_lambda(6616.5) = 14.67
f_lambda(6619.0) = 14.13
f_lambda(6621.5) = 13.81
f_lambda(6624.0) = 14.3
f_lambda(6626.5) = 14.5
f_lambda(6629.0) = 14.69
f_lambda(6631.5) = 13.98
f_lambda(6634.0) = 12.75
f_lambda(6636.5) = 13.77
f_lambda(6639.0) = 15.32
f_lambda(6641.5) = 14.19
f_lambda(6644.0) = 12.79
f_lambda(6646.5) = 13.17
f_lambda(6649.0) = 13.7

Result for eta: 0.82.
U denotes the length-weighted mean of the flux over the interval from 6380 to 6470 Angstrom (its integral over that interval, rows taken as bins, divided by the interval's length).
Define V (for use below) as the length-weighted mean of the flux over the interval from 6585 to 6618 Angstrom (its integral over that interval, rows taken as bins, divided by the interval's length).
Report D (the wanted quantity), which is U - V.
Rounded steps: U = 14.2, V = 15.8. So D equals -2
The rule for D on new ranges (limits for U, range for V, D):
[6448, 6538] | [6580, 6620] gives -6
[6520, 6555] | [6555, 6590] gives -29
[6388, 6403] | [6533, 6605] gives -16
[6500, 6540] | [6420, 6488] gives -1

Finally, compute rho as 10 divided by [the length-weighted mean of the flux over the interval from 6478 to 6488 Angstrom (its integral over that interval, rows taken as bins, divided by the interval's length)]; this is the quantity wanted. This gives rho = 0.68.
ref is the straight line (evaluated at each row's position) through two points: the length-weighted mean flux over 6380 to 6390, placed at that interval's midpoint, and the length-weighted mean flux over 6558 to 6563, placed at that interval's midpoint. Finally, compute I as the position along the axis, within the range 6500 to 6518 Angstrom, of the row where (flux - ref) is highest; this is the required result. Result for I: 6501.5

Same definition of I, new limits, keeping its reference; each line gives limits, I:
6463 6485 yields 6464.0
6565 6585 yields 6566.5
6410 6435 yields 6414.0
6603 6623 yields 6604.0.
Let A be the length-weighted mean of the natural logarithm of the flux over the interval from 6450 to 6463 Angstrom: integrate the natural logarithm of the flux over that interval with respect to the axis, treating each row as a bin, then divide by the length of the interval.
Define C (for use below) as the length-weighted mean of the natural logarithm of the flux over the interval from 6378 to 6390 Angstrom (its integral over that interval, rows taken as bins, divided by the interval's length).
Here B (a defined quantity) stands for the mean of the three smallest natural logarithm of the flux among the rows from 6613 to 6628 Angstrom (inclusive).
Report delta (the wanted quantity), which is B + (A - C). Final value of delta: 2.5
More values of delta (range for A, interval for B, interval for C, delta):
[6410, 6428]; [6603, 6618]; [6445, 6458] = 2.5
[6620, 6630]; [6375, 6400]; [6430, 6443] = 2.6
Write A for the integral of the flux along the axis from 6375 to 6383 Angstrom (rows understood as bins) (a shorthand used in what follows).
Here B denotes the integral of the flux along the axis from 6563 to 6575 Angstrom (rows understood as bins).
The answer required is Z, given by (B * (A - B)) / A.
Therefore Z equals -1707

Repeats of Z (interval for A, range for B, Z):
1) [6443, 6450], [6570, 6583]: -591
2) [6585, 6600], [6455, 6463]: 66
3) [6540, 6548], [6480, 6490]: 6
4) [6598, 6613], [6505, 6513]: 52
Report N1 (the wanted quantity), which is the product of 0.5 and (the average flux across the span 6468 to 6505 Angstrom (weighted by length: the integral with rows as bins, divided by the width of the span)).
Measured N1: 7.3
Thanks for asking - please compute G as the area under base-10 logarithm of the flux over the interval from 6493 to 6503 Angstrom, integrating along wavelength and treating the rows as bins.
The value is 12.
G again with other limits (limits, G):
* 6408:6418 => 11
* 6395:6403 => 9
